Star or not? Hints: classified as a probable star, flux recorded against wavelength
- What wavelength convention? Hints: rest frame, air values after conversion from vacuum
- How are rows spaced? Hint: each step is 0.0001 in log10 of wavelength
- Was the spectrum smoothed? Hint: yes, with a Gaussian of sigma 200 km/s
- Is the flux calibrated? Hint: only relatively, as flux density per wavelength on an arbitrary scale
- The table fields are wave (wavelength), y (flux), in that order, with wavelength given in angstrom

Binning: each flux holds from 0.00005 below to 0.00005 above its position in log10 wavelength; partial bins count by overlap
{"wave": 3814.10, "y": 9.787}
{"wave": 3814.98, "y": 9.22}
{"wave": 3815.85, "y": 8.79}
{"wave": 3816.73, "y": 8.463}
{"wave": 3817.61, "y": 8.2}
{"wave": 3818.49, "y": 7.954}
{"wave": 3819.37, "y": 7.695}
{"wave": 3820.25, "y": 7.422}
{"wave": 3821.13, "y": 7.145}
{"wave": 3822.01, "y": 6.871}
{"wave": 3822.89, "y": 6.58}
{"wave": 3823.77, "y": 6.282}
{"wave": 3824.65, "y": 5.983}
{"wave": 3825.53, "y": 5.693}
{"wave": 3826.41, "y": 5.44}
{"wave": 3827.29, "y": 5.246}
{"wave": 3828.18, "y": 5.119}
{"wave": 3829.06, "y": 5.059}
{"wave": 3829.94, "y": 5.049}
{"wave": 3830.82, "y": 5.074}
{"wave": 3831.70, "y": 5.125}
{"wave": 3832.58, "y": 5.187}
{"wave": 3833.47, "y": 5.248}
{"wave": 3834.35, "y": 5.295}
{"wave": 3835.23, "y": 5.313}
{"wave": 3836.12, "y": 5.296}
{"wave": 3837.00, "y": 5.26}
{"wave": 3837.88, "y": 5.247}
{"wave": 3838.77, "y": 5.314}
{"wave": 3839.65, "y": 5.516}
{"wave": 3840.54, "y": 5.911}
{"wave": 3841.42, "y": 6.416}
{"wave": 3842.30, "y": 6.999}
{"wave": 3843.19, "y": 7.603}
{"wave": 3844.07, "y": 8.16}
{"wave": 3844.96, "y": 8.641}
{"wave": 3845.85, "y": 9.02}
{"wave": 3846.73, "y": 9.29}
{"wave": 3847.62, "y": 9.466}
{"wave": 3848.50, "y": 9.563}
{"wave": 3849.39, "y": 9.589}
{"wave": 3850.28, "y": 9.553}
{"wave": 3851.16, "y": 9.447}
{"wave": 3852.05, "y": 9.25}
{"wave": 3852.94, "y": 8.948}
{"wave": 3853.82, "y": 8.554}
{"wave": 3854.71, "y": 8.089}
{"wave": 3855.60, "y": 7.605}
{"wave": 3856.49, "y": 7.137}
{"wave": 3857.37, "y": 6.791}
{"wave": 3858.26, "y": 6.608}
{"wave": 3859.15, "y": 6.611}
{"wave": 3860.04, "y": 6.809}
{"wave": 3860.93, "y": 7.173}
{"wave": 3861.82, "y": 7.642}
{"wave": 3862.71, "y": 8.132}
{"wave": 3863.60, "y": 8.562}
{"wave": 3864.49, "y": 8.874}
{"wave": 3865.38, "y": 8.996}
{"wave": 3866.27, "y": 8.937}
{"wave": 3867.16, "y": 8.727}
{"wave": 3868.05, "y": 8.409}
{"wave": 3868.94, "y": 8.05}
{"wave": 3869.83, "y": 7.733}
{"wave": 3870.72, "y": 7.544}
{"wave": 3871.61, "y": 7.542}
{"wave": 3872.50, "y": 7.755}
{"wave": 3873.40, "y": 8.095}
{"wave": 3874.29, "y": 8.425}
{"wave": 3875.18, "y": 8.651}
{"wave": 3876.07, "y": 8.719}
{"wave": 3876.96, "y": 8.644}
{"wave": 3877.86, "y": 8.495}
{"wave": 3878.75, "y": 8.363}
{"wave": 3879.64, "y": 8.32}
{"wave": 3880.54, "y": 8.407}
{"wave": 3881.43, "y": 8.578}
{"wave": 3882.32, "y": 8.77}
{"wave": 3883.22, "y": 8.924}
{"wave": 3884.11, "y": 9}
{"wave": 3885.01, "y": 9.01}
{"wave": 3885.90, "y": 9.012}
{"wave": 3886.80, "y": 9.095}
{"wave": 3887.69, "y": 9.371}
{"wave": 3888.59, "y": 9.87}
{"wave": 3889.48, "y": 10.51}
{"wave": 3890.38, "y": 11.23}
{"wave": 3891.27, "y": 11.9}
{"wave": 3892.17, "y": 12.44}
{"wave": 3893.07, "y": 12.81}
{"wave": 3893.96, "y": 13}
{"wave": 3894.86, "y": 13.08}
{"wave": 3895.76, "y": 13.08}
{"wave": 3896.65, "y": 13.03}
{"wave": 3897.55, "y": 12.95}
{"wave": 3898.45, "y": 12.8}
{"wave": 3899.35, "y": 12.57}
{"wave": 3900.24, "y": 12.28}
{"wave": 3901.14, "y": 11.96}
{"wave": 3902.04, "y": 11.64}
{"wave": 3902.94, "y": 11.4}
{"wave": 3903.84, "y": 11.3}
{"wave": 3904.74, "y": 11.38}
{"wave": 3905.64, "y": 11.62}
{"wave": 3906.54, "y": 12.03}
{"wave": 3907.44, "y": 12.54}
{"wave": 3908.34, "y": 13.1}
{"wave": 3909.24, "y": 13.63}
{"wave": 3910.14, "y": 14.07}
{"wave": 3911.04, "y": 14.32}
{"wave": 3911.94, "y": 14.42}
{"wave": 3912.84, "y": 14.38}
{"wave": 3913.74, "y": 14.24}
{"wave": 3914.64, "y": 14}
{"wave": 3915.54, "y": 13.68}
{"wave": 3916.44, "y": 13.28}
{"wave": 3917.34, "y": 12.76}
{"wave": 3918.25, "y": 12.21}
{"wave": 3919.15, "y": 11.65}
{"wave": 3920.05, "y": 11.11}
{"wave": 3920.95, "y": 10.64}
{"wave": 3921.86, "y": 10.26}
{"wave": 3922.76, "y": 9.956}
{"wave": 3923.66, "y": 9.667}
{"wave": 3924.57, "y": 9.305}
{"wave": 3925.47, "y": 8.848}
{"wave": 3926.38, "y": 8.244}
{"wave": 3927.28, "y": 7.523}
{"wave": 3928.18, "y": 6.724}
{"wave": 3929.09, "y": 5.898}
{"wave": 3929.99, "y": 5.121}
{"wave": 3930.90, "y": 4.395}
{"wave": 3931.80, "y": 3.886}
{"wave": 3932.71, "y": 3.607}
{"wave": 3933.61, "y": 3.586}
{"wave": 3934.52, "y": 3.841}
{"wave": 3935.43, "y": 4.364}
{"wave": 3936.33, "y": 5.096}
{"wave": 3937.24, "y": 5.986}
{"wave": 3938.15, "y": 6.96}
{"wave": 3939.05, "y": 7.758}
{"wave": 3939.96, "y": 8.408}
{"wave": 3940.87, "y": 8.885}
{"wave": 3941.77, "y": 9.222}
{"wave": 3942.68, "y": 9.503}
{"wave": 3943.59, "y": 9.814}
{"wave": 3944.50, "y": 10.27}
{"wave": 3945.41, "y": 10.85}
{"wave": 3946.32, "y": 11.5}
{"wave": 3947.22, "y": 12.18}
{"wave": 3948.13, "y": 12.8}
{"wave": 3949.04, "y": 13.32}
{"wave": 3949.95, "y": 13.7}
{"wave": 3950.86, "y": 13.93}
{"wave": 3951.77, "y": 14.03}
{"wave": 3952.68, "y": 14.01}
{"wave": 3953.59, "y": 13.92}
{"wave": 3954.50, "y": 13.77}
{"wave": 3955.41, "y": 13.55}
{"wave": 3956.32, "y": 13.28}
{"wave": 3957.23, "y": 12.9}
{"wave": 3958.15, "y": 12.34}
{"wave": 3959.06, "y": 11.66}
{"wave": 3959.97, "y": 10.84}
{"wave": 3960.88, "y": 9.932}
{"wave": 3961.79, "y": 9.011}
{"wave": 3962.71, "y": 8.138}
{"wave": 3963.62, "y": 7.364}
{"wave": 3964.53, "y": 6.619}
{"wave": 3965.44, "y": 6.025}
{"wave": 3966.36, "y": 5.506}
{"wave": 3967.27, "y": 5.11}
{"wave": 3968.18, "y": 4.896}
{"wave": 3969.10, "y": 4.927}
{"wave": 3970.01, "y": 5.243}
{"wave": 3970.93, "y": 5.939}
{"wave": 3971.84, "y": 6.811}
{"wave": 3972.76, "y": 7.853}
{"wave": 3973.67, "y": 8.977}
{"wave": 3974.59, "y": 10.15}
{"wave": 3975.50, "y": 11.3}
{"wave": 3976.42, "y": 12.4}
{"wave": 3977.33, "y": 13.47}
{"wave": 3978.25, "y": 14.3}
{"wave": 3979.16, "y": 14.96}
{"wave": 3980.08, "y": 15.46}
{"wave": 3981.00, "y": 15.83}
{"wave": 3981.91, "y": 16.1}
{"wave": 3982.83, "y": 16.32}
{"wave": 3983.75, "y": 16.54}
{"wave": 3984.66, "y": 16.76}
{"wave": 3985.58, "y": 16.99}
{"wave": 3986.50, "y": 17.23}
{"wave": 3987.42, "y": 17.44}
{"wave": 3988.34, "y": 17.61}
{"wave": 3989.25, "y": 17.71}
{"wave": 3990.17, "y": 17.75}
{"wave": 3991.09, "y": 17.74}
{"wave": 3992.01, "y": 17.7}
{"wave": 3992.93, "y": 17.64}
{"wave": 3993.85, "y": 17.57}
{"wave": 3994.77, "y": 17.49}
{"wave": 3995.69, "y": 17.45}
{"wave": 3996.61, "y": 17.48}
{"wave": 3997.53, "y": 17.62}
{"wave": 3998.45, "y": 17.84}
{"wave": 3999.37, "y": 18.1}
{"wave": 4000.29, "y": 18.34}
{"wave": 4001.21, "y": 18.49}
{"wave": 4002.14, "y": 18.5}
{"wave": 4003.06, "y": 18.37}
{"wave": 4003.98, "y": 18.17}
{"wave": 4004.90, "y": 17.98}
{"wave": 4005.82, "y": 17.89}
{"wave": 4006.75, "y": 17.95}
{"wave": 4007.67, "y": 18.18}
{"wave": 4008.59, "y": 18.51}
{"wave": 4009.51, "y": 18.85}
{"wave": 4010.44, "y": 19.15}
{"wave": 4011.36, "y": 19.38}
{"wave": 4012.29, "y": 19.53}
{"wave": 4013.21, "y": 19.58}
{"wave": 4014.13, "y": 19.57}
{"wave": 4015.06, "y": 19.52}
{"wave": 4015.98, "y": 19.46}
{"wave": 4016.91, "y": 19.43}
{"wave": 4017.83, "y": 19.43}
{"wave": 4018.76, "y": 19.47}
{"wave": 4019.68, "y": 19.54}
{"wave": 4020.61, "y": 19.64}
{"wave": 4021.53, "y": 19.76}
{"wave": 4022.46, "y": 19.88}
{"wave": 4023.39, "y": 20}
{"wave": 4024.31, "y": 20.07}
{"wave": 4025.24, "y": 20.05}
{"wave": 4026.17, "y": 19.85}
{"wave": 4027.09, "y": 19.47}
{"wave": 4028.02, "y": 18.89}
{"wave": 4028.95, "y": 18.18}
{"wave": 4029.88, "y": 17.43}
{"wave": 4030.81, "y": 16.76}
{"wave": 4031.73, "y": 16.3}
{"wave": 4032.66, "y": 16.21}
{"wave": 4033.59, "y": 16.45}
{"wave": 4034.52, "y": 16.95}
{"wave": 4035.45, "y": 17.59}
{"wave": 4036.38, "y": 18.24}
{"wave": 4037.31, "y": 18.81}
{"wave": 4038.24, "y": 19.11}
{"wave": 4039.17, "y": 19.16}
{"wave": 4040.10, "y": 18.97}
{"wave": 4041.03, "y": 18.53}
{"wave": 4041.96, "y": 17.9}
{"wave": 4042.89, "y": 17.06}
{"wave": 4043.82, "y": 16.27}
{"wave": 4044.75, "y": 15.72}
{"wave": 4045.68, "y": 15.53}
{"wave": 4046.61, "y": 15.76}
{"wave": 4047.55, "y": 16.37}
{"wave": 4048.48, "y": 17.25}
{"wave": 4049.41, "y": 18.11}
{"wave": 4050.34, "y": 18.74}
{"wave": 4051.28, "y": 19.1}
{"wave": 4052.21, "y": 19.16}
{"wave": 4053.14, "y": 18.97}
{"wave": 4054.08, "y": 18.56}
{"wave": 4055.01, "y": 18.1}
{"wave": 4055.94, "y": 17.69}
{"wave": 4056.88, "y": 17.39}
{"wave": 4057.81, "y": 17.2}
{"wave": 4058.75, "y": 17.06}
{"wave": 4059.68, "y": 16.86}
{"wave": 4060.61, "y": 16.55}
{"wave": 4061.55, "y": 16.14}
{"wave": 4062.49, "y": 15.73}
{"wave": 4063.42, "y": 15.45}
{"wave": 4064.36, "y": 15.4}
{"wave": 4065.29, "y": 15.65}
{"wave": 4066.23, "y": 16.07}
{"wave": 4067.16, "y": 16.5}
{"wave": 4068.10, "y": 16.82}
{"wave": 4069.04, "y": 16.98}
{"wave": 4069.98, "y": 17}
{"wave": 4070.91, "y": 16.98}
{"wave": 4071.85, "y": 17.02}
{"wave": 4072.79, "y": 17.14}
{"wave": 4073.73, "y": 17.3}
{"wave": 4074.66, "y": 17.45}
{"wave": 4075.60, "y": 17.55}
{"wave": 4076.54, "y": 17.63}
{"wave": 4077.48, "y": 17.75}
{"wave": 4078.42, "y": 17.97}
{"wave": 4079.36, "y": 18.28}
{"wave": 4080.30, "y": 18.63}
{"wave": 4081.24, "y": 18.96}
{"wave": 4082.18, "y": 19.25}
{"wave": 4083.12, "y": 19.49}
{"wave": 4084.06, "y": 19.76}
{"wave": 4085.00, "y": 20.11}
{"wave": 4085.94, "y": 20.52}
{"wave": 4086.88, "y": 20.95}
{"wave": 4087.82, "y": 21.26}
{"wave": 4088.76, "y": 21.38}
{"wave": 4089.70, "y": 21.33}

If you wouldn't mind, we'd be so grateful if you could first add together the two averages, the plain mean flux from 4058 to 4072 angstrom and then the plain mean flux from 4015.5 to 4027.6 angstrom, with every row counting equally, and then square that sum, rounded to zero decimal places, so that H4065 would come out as 1304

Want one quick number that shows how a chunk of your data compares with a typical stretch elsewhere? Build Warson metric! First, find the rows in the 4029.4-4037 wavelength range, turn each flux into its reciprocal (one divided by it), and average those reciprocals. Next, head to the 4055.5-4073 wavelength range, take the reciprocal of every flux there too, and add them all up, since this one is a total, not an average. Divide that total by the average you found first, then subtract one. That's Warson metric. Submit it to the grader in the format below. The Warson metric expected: 18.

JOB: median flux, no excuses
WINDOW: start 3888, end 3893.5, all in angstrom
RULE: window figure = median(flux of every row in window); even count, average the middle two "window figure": 12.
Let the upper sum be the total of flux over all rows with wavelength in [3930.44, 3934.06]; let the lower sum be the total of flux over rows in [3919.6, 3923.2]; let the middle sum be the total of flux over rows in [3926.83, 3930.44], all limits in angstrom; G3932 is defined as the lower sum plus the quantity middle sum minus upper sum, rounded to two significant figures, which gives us 52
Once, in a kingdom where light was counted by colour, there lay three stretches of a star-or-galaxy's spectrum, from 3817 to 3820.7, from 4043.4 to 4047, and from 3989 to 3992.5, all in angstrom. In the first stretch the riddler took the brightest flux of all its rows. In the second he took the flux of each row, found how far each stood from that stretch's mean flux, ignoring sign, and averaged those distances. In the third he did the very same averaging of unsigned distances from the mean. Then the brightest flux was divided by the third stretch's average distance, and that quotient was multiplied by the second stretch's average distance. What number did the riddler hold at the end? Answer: 92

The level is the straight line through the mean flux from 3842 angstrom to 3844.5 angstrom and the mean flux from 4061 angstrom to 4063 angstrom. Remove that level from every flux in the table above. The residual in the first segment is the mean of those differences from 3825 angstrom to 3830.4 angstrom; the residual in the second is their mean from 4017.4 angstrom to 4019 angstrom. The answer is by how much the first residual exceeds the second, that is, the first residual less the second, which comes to -6.9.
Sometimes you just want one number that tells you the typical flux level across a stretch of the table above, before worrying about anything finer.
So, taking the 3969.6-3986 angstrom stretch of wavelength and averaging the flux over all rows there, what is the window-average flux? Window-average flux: 13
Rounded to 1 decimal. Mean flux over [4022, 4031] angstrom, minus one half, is 18.6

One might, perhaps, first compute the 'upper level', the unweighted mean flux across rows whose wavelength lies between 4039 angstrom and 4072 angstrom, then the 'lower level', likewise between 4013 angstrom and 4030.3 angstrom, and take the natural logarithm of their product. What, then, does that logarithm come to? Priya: 5.8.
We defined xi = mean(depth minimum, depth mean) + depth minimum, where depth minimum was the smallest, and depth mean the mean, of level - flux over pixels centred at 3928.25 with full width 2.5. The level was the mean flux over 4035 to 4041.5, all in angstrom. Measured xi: 23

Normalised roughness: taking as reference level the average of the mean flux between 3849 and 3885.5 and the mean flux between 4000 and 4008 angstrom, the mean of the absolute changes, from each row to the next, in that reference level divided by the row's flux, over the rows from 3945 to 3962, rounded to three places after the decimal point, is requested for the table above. 0.045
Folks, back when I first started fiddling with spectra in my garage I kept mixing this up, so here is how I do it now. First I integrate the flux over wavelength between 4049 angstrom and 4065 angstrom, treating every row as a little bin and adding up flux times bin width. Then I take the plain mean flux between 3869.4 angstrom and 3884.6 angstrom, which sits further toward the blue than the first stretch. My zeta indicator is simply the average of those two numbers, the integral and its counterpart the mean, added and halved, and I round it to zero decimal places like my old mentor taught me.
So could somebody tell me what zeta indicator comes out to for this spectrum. 143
